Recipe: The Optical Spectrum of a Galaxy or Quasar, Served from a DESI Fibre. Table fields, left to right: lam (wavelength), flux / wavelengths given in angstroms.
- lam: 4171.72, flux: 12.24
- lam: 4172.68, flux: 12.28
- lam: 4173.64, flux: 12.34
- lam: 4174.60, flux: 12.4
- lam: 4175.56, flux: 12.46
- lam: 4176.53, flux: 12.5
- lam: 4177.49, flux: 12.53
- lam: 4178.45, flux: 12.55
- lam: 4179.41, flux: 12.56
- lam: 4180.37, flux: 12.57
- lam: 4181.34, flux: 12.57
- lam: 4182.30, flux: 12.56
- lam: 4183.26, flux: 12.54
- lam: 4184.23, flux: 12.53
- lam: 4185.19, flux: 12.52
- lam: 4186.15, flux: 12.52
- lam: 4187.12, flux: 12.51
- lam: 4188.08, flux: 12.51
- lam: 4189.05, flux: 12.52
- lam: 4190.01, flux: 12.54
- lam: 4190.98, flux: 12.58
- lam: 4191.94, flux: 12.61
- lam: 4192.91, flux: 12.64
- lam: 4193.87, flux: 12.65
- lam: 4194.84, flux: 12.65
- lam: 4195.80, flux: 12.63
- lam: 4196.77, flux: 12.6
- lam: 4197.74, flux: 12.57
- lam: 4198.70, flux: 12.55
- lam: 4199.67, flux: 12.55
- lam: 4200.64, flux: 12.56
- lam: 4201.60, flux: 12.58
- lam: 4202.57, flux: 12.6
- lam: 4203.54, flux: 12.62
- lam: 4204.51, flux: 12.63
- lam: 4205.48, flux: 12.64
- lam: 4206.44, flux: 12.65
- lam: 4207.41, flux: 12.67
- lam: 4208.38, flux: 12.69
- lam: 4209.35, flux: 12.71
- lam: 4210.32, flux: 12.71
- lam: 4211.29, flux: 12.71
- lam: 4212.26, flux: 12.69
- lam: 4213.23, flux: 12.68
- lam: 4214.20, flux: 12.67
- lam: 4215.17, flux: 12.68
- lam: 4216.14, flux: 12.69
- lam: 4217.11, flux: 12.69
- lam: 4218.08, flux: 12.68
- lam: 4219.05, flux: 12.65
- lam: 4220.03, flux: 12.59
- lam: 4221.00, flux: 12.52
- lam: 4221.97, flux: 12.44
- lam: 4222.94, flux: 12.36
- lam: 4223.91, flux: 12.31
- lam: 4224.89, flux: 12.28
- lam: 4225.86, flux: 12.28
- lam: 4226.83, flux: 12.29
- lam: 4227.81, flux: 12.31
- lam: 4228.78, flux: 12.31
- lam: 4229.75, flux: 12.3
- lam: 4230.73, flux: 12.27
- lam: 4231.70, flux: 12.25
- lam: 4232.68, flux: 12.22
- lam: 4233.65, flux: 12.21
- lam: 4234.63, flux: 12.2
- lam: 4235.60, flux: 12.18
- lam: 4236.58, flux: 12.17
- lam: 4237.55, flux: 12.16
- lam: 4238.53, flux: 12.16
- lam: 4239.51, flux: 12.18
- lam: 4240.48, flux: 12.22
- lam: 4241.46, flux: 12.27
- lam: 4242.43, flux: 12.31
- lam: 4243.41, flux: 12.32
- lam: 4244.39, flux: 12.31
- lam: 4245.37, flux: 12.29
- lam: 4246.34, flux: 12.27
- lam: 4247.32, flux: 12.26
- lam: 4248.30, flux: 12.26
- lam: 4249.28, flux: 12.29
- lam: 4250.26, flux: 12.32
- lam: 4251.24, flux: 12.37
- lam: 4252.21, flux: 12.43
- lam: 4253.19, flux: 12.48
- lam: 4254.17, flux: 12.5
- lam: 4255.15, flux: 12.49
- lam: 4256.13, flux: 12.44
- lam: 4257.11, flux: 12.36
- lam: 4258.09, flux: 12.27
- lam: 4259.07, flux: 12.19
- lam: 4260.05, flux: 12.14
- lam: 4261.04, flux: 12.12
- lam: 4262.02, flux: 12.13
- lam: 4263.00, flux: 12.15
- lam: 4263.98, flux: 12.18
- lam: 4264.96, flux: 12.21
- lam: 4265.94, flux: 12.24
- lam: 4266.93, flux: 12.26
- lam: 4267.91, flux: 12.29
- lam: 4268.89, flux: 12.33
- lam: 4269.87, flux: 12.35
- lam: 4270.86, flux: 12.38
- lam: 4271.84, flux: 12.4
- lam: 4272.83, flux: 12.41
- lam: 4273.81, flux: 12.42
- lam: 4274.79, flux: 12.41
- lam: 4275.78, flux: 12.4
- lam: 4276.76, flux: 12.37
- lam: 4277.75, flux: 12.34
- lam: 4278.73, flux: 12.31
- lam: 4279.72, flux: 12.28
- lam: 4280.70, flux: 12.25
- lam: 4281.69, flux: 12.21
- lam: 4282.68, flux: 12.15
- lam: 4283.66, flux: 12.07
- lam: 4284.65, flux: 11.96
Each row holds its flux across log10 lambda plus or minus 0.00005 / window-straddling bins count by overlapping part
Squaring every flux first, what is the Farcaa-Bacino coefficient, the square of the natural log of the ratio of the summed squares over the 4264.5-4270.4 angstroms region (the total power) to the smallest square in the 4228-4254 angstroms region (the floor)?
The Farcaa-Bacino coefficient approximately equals 3.3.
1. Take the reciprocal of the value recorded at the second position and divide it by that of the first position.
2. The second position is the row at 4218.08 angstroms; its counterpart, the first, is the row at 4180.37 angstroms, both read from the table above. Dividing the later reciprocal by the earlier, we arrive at 0.99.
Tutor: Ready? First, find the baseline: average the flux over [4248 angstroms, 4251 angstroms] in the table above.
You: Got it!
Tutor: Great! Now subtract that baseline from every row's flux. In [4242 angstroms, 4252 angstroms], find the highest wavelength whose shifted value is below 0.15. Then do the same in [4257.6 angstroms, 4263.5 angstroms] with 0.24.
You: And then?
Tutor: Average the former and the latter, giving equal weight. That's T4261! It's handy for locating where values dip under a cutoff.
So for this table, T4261 4257.1 angstroms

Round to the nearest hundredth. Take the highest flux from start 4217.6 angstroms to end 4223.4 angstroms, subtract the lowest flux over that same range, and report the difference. 0.32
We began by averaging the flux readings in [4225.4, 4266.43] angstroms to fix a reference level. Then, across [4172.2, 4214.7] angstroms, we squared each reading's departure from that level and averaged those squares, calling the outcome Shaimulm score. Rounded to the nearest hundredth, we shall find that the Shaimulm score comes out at 0.10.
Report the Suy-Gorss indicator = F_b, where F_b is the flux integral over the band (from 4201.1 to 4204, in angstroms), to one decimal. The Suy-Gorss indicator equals 36.6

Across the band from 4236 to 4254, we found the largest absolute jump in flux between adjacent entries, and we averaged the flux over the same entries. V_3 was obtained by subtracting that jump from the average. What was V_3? 12.2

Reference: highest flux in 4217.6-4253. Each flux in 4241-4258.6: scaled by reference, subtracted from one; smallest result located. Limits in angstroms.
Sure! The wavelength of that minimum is 4254.17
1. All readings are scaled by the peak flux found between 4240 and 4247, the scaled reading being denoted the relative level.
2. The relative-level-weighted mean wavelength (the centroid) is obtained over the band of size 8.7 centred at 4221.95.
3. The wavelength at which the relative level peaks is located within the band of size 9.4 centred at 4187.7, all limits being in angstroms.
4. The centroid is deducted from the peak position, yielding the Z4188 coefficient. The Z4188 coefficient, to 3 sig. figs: -30.0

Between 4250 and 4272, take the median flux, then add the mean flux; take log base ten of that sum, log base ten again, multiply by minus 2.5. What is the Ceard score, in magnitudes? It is -0.359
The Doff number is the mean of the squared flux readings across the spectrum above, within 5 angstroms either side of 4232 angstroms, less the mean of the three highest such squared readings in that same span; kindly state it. -1.6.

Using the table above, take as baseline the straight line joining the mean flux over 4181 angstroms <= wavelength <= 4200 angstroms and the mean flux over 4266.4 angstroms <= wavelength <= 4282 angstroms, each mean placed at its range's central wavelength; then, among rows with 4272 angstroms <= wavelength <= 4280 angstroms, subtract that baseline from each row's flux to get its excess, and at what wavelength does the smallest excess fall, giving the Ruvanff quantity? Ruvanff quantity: 4279.72 angstroms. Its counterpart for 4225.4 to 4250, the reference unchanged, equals 4237.55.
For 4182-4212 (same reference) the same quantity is 4187.12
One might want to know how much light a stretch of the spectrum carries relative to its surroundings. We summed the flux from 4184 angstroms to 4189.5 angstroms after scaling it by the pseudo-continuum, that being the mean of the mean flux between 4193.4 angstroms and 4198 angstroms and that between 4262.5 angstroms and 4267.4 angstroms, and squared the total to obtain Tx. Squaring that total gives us 36.6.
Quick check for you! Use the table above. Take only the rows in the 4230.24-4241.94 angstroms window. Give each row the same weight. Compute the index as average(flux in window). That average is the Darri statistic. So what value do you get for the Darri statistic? 12.2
